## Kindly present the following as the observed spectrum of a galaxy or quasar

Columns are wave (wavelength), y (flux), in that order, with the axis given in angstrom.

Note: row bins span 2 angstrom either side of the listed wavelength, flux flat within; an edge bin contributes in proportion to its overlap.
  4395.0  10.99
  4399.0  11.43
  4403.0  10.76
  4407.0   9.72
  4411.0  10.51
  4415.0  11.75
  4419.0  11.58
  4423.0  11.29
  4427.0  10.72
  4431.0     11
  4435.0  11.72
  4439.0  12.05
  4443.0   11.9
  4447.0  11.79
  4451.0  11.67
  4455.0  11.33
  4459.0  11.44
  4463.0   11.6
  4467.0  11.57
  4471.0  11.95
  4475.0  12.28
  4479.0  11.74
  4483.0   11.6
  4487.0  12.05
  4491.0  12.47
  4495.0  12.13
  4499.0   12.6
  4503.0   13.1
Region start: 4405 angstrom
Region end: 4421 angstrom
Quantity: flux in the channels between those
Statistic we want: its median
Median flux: 11.0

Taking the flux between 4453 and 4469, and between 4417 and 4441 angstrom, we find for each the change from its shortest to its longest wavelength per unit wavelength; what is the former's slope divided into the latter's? 1.2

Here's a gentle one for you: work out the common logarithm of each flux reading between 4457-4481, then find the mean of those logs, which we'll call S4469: 1.07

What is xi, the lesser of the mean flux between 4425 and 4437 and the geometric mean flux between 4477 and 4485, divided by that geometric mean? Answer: 0.955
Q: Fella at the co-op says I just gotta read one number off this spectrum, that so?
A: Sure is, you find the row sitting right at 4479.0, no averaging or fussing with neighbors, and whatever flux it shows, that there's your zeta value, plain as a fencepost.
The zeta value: 11.74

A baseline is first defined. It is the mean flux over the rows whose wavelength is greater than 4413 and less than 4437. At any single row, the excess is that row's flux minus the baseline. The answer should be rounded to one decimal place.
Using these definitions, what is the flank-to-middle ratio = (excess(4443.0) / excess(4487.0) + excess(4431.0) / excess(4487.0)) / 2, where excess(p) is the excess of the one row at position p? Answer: 0.2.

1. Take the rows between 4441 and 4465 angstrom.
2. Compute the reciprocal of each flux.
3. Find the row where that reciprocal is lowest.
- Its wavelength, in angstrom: 4443.0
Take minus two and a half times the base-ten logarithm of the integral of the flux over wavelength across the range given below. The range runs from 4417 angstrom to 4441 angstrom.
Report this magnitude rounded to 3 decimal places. -6.092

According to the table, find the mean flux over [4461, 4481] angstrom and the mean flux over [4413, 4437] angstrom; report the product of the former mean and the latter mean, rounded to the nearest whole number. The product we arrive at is 134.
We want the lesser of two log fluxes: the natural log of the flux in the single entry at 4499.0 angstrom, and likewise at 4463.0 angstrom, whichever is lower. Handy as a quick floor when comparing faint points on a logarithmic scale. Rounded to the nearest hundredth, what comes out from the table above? 2.45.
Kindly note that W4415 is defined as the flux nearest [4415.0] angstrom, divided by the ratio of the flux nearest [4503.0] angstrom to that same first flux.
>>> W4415 10.5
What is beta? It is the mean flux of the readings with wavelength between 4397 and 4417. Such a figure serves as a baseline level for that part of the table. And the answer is 10.8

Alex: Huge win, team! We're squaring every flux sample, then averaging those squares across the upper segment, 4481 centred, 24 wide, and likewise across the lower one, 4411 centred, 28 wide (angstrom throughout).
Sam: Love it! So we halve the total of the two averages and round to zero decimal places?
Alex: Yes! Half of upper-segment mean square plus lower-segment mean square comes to 133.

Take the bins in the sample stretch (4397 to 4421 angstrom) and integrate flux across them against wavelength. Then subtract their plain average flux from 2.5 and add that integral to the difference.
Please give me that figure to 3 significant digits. 255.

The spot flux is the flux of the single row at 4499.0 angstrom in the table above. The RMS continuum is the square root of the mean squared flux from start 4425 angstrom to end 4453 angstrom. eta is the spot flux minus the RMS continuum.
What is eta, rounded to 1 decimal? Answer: 1.0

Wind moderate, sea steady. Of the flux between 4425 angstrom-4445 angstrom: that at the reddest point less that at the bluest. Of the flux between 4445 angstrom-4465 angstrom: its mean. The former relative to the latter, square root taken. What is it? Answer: 0.32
